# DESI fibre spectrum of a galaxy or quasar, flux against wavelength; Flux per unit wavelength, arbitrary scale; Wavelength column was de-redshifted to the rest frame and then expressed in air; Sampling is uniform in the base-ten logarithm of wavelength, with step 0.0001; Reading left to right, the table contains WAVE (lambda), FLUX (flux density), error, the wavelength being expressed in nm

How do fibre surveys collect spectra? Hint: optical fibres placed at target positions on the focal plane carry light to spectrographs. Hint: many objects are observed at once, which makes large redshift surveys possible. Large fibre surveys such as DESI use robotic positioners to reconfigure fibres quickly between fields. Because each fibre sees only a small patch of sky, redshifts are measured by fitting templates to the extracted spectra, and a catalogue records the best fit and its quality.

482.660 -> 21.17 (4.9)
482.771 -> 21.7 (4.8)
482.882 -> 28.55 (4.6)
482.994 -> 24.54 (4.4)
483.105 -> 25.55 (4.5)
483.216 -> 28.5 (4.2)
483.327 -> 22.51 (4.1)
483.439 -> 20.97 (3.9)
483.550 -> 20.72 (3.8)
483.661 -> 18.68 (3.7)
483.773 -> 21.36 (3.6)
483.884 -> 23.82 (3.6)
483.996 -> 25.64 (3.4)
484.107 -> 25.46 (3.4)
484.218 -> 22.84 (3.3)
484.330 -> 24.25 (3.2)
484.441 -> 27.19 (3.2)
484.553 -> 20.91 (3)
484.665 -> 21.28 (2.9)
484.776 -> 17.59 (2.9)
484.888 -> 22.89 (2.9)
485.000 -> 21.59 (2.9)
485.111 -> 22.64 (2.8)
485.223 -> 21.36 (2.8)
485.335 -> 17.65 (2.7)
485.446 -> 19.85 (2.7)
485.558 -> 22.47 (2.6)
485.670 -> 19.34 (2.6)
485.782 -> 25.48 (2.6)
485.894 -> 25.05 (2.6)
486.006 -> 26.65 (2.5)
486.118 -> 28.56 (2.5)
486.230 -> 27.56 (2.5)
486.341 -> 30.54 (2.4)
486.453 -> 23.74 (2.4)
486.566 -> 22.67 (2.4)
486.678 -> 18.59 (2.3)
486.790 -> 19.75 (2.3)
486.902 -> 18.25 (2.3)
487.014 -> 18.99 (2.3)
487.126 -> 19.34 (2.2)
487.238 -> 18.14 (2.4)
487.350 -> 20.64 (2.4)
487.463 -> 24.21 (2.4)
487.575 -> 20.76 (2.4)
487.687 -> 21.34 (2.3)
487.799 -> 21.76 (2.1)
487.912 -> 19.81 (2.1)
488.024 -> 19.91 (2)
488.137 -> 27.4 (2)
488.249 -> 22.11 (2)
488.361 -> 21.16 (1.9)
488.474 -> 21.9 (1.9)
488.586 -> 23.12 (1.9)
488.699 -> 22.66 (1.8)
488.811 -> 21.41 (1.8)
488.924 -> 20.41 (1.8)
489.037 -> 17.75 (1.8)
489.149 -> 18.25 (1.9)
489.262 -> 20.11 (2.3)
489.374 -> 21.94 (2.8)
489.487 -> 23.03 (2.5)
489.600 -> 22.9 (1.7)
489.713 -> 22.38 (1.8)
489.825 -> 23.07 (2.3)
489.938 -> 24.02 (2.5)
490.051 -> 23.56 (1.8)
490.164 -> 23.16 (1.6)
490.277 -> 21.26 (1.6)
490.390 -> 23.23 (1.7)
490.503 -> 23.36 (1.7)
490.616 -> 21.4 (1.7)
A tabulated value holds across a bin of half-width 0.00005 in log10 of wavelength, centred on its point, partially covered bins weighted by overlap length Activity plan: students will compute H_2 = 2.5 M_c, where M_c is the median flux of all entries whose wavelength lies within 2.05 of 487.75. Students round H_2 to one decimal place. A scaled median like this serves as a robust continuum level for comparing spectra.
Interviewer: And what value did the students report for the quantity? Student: 54.6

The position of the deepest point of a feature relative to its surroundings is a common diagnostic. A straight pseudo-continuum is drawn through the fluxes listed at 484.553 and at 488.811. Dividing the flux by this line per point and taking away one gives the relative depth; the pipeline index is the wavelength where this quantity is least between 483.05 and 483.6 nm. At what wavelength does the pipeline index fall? 483.550 nm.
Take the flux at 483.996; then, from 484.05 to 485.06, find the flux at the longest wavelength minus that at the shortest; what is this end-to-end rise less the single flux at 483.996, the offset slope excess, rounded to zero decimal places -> -30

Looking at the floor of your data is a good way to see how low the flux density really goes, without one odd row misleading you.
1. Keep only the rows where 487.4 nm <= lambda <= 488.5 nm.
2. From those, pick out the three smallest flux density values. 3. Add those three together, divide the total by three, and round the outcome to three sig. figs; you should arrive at 20.2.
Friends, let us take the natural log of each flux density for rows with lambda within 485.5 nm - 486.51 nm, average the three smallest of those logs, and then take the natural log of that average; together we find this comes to 1.13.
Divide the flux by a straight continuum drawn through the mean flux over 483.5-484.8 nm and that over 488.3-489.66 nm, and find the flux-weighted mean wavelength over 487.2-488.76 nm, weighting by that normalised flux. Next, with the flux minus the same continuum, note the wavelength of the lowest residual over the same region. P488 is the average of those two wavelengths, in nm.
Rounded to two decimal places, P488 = 487.61 nm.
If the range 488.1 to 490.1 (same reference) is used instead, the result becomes 489.07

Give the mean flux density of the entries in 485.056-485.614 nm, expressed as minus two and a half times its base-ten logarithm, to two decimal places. -3.29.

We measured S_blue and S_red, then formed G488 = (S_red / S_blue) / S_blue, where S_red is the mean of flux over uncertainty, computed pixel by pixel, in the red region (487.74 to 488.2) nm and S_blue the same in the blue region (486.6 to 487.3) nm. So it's 0.16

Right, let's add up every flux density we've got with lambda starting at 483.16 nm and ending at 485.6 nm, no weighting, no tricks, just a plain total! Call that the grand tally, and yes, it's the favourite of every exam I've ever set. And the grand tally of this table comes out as 490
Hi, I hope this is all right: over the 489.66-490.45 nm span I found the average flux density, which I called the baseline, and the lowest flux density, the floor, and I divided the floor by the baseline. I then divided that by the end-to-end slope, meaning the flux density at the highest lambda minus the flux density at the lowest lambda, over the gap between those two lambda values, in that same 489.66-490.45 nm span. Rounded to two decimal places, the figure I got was 0.74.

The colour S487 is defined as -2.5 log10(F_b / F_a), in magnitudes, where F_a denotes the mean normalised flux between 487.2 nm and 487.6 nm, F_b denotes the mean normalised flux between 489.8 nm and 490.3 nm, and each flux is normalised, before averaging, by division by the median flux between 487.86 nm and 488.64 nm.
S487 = -0.10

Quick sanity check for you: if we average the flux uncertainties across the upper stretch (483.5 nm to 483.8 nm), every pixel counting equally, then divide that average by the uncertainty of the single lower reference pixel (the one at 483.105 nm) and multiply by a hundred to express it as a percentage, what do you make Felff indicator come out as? 82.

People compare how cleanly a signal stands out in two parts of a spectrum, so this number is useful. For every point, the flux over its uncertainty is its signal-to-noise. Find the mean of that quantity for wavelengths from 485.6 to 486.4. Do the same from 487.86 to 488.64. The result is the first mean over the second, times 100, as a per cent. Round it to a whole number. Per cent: 92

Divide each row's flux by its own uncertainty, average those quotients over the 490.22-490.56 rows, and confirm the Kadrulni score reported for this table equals 13.6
